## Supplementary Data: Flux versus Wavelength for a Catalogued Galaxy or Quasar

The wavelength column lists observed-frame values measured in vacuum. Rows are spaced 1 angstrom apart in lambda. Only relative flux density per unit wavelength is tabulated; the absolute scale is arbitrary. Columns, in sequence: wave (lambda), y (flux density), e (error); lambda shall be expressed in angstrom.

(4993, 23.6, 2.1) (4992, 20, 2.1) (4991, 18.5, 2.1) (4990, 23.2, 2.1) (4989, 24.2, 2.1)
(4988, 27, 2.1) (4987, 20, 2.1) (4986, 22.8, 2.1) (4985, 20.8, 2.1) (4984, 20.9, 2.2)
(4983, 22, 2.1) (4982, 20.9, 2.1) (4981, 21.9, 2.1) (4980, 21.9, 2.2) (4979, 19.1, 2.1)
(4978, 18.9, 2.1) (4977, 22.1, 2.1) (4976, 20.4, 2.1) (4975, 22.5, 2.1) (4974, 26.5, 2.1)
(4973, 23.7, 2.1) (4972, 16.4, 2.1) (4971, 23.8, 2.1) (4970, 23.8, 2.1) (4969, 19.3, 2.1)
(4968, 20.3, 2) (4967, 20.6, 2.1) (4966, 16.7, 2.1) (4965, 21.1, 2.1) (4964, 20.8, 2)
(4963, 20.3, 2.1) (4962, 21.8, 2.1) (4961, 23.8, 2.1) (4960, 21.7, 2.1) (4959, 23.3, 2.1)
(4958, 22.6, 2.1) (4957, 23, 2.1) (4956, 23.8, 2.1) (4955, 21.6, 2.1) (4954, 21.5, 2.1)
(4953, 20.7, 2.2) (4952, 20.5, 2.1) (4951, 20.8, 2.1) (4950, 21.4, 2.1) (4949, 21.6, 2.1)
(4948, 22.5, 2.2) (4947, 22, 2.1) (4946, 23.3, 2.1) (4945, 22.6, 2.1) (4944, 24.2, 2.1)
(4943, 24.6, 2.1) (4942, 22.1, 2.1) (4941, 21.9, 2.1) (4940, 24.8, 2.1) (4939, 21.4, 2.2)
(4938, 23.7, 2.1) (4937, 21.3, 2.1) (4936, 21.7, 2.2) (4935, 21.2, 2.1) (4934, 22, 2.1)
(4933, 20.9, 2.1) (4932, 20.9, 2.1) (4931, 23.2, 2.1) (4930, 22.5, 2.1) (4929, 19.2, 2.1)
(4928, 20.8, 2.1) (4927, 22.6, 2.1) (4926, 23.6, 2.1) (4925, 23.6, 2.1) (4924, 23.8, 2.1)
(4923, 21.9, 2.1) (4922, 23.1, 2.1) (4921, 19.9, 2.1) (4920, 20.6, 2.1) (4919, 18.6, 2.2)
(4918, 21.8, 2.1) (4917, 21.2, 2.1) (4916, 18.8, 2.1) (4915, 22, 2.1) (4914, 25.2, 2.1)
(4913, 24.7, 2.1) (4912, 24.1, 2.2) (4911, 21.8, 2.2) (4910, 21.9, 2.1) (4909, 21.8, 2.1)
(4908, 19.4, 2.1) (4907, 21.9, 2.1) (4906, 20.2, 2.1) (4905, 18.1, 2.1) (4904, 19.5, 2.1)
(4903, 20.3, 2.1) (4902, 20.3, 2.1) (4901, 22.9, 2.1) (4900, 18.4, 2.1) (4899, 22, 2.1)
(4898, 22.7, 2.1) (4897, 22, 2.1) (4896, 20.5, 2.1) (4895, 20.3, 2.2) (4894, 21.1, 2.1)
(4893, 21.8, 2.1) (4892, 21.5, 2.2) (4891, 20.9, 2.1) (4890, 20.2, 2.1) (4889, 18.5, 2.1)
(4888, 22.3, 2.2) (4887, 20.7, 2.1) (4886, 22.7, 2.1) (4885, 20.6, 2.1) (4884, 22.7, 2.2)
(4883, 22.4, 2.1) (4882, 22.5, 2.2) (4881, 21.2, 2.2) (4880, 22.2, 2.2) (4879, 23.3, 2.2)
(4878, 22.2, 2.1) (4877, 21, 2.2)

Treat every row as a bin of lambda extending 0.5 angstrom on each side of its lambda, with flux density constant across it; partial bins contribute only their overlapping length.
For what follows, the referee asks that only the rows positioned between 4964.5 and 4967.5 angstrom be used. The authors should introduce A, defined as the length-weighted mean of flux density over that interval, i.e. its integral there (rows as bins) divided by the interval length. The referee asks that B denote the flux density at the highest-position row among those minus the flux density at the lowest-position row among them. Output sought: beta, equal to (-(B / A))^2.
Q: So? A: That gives 0.001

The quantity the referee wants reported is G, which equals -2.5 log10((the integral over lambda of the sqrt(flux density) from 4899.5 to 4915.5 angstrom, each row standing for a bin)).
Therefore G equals -4.7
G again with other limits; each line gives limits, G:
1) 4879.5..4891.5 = -4.4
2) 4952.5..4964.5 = -4.4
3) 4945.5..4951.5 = -3.6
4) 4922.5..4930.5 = -3.9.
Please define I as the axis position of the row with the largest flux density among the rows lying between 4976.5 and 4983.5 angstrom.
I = 4977 angstrom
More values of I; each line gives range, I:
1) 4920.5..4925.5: 4924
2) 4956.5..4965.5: 4961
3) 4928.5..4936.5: 4931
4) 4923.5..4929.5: 4924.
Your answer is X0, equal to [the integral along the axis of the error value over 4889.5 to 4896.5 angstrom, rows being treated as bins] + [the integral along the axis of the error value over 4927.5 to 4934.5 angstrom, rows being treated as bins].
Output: 29.6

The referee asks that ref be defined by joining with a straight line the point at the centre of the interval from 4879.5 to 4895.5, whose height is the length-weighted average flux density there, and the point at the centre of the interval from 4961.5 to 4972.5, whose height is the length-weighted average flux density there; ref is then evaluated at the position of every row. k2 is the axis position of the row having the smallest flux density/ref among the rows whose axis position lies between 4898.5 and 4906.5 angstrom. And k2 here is 4905 angstrom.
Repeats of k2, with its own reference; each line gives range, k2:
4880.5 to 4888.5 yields 4885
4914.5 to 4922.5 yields 4919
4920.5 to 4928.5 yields 4921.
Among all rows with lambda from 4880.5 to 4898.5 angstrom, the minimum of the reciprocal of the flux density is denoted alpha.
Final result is 0.0441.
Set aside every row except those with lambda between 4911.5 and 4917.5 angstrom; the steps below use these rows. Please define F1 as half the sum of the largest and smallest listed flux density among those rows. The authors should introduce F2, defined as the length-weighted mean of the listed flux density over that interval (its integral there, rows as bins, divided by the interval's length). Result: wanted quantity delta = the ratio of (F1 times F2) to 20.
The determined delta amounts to 24.9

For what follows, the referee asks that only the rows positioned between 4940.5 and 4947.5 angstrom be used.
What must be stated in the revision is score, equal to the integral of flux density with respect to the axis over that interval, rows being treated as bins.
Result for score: 161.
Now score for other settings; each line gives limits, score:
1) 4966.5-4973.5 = 148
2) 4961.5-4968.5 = 142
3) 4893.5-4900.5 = 147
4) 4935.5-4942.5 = 157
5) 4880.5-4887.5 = 153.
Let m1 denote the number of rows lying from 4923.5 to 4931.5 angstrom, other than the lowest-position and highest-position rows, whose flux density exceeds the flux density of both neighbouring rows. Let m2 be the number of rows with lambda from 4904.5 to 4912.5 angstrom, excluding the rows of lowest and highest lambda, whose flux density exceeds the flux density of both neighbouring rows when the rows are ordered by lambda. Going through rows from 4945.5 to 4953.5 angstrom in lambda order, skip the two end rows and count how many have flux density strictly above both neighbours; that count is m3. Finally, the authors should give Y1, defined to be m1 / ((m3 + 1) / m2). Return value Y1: 0.0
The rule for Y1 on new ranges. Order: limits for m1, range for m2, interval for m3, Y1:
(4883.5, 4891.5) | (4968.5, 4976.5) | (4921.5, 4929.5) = 1.0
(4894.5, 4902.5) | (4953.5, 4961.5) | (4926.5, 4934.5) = 2.0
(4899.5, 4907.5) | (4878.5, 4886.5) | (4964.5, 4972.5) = 1.0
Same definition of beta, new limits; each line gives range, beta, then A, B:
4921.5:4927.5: 0.000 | 23.1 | -0.5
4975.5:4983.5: 0.006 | 20.9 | 1.6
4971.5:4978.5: 0.014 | 21.5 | 2.5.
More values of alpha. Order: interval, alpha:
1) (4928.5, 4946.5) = 0.0403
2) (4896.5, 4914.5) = 0.0397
